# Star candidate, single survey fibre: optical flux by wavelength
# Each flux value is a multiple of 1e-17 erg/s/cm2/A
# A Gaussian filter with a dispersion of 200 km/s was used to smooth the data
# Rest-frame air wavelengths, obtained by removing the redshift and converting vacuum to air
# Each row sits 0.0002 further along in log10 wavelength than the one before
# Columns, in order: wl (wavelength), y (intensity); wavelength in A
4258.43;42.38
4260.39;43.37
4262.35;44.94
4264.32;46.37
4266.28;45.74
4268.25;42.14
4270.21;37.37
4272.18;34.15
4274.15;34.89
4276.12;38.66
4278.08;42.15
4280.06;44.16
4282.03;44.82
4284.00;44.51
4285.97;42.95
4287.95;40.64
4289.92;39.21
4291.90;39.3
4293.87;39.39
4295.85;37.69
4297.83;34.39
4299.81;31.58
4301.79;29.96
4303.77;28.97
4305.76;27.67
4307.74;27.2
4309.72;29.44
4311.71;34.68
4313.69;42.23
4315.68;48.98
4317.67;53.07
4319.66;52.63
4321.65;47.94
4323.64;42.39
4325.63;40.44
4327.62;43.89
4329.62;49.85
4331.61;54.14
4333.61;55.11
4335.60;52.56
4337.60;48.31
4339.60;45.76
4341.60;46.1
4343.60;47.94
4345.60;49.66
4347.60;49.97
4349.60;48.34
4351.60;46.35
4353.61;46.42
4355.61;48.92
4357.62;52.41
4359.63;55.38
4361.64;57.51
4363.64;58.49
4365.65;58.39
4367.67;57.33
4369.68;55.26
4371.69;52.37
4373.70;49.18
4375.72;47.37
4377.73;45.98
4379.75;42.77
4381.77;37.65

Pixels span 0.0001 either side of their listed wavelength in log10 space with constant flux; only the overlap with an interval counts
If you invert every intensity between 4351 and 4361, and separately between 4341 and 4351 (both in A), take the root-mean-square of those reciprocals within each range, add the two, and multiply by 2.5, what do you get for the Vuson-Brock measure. 0.102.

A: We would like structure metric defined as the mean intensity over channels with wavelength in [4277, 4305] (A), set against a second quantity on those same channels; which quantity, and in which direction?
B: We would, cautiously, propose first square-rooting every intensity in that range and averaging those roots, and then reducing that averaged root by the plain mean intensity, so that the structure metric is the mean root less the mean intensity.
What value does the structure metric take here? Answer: -32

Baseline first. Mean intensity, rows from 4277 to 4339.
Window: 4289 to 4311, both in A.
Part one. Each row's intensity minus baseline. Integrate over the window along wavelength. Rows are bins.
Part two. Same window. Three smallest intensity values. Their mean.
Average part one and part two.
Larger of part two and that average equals 28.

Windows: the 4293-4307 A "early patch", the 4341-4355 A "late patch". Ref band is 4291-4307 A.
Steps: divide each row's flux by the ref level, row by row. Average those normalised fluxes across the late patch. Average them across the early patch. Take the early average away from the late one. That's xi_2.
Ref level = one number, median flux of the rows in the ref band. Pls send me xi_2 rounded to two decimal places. 0.46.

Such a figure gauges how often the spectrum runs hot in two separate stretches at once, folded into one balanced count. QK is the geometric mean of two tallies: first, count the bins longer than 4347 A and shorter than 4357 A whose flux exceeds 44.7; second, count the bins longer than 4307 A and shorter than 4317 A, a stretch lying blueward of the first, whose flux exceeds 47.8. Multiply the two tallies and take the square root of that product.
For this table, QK 2.2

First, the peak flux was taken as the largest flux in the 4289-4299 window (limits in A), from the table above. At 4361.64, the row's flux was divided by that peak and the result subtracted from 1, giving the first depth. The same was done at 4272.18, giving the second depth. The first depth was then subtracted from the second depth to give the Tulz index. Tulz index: 0.59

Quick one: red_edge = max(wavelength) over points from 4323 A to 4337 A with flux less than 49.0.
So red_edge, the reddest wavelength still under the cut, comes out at 4327.62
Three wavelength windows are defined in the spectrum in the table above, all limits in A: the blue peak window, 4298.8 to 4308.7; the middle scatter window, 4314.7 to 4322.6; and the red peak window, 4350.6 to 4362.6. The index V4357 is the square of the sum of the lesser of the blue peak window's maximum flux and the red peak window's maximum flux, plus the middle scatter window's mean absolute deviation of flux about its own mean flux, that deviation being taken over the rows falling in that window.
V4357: 1141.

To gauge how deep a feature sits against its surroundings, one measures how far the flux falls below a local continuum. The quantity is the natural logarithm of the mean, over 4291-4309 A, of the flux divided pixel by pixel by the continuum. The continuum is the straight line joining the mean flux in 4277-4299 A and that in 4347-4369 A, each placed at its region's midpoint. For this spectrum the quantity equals -0.26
